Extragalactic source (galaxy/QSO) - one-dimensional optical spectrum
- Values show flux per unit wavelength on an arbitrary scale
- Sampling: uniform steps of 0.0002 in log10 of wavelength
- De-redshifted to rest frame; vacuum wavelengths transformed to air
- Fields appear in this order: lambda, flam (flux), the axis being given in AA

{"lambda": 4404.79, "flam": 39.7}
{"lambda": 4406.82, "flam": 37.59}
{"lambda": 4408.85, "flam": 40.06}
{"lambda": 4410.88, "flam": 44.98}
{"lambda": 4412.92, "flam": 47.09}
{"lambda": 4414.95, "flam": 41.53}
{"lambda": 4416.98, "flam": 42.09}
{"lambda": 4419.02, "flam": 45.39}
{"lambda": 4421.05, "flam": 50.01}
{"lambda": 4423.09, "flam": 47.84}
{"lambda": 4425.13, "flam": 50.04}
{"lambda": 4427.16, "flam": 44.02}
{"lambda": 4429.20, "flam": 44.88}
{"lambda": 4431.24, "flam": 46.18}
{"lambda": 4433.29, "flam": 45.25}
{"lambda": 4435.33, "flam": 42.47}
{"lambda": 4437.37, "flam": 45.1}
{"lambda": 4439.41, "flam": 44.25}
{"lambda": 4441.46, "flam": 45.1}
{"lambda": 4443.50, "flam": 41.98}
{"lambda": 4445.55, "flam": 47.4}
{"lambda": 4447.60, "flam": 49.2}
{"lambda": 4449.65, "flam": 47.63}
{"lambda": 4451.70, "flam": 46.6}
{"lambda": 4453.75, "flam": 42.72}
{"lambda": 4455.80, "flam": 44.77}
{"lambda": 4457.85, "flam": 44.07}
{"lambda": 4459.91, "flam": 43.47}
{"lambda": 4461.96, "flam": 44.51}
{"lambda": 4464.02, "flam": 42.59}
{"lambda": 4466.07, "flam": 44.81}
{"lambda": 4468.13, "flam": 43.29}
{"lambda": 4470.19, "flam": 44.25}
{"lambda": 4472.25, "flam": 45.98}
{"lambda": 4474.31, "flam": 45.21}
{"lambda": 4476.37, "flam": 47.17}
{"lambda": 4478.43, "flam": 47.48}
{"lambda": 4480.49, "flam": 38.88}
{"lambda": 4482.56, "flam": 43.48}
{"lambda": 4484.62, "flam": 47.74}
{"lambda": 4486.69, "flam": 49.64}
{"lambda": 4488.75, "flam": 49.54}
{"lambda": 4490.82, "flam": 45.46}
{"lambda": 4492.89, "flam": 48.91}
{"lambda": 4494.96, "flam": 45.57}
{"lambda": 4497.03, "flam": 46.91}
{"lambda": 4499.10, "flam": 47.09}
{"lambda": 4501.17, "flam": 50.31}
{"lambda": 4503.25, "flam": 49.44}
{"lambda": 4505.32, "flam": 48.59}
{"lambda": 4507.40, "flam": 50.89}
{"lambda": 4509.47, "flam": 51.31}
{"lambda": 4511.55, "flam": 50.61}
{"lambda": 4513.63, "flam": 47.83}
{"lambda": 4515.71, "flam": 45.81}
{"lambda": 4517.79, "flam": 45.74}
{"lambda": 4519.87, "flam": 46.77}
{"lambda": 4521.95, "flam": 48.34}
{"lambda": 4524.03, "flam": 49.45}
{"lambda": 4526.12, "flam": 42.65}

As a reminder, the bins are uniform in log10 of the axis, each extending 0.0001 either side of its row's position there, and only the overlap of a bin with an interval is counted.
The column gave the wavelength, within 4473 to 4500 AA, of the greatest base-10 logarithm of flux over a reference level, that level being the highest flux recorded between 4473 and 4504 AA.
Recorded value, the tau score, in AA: 4486.69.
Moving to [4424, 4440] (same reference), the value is 4425.13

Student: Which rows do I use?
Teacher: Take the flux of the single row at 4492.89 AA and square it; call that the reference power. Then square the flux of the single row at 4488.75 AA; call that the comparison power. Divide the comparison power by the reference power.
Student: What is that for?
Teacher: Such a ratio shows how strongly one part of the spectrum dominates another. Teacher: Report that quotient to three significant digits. 1.03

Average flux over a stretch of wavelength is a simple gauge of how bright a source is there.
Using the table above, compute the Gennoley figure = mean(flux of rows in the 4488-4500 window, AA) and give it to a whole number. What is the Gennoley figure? 47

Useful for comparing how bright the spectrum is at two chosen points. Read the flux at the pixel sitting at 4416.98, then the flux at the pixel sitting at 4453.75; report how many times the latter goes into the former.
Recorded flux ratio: 0.99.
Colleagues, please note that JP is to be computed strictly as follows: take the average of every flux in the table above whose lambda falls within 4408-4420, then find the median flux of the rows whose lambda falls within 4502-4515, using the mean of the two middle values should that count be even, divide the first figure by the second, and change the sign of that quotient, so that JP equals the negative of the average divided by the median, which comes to -0.87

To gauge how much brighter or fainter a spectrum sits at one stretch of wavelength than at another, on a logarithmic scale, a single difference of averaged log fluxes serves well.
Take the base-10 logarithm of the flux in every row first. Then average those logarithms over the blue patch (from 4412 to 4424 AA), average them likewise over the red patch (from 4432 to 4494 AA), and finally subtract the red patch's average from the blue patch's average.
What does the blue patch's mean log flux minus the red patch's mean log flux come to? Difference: 0.003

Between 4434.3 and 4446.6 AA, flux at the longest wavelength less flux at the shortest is 5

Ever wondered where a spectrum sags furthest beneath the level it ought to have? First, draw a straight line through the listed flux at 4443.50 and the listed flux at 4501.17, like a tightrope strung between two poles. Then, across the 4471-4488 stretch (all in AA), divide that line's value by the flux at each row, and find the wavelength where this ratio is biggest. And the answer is 4480.49 AA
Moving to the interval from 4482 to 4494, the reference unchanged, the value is 4482.56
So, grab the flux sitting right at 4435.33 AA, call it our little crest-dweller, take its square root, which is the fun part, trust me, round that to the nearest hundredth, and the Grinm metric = 6.52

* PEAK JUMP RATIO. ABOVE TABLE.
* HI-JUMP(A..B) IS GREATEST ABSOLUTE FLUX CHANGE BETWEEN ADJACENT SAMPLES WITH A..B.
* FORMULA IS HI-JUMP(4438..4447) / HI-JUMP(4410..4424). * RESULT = 0.97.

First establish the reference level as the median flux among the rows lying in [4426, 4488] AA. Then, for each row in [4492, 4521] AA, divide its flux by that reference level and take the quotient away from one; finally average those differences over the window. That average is -0.076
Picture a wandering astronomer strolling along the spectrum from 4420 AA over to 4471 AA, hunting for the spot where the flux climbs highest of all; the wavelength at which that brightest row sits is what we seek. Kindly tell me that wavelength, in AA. 4425.13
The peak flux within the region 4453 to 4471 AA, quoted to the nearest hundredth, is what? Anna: 44.81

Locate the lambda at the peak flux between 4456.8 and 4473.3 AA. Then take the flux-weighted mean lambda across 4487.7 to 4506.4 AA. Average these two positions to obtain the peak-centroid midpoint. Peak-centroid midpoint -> 4484.7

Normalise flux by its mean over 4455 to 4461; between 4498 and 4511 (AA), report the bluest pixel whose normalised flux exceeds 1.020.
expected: 4499.10 AA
